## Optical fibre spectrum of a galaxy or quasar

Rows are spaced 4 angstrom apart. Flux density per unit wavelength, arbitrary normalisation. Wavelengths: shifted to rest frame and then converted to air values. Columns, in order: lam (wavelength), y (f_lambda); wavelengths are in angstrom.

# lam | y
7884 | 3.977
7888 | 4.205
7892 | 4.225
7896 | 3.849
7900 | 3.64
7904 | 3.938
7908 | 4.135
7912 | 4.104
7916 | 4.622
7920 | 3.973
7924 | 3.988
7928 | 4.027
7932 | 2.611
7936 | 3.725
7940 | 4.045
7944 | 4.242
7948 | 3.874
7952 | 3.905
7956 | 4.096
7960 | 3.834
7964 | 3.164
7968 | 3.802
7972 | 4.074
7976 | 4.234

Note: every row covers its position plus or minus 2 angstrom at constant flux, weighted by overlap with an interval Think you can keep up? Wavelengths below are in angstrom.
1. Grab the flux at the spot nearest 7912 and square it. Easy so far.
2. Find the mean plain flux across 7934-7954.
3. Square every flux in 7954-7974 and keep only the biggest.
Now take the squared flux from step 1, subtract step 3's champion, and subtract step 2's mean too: -3.9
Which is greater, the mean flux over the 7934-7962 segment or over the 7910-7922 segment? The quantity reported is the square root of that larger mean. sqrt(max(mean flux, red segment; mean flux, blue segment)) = 2.06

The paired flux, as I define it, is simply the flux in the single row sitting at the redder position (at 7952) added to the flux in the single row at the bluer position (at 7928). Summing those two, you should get 7.93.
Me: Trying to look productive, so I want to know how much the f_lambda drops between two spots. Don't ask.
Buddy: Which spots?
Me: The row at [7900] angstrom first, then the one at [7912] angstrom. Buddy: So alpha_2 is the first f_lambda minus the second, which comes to -0.5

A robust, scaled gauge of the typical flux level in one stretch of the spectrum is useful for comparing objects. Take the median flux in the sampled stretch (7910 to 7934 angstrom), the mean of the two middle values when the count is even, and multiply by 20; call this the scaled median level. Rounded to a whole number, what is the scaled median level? 80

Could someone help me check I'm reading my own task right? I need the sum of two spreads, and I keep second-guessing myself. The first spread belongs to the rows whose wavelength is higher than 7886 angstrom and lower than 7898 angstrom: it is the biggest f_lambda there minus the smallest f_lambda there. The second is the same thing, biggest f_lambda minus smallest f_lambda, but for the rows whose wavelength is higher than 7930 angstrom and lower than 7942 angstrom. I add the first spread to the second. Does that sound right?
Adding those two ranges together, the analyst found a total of 1.81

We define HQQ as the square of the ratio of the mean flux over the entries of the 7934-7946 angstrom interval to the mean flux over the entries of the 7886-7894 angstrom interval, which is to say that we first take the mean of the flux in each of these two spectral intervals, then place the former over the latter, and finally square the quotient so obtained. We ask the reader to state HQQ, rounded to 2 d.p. 0.90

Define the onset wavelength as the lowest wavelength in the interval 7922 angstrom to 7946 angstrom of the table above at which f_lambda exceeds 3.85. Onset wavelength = 7924 angstrom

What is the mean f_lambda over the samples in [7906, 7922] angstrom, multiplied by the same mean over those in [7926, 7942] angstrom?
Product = 15.2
